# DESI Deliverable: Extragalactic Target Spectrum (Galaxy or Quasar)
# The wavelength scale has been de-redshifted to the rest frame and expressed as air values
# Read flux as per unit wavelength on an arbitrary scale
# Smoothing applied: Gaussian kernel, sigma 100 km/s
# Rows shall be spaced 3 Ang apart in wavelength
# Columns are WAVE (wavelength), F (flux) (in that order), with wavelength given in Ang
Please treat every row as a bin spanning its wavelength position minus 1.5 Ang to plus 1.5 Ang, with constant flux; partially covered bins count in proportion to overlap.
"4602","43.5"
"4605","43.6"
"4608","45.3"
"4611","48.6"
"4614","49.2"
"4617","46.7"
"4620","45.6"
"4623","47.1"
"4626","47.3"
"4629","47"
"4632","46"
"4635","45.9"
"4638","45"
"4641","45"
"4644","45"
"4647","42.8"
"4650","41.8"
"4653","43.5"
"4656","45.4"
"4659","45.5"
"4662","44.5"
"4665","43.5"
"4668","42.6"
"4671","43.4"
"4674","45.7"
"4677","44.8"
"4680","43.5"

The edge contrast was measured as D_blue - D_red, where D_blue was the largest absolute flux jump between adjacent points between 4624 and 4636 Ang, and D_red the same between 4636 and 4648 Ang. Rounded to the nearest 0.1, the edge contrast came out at -1.2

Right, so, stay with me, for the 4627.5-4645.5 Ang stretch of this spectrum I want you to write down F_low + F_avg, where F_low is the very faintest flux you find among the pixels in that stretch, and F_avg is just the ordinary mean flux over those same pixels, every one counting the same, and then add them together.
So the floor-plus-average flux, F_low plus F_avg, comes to 91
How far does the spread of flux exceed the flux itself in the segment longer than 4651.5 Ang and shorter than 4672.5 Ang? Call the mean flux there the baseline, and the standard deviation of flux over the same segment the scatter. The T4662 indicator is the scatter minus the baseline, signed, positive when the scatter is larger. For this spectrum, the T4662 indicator -43.0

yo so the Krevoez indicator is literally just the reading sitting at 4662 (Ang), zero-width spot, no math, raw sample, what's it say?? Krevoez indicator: 44.5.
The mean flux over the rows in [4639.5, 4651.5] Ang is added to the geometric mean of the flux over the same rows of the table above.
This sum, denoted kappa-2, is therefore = 87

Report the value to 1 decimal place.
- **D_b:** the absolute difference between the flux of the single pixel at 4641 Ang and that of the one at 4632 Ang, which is 1.0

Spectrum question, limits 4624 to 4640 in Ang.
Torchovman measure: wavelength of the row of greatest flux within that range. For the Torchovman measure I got 4626 Ang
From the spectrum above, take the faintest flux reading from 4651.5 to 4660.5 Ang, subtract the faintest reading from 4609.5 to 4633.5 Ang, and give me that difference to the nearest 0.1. -2.1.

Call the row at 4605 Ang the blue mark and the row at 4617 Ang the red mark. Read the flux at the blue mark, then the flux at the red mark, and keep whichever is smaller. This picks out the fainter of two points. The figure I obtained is 43.6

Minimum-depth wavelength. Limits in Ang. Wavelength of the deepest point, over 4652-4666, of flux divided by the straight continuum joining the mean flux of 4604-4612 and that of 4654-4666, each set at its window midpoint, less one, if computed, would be 4653 Ang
